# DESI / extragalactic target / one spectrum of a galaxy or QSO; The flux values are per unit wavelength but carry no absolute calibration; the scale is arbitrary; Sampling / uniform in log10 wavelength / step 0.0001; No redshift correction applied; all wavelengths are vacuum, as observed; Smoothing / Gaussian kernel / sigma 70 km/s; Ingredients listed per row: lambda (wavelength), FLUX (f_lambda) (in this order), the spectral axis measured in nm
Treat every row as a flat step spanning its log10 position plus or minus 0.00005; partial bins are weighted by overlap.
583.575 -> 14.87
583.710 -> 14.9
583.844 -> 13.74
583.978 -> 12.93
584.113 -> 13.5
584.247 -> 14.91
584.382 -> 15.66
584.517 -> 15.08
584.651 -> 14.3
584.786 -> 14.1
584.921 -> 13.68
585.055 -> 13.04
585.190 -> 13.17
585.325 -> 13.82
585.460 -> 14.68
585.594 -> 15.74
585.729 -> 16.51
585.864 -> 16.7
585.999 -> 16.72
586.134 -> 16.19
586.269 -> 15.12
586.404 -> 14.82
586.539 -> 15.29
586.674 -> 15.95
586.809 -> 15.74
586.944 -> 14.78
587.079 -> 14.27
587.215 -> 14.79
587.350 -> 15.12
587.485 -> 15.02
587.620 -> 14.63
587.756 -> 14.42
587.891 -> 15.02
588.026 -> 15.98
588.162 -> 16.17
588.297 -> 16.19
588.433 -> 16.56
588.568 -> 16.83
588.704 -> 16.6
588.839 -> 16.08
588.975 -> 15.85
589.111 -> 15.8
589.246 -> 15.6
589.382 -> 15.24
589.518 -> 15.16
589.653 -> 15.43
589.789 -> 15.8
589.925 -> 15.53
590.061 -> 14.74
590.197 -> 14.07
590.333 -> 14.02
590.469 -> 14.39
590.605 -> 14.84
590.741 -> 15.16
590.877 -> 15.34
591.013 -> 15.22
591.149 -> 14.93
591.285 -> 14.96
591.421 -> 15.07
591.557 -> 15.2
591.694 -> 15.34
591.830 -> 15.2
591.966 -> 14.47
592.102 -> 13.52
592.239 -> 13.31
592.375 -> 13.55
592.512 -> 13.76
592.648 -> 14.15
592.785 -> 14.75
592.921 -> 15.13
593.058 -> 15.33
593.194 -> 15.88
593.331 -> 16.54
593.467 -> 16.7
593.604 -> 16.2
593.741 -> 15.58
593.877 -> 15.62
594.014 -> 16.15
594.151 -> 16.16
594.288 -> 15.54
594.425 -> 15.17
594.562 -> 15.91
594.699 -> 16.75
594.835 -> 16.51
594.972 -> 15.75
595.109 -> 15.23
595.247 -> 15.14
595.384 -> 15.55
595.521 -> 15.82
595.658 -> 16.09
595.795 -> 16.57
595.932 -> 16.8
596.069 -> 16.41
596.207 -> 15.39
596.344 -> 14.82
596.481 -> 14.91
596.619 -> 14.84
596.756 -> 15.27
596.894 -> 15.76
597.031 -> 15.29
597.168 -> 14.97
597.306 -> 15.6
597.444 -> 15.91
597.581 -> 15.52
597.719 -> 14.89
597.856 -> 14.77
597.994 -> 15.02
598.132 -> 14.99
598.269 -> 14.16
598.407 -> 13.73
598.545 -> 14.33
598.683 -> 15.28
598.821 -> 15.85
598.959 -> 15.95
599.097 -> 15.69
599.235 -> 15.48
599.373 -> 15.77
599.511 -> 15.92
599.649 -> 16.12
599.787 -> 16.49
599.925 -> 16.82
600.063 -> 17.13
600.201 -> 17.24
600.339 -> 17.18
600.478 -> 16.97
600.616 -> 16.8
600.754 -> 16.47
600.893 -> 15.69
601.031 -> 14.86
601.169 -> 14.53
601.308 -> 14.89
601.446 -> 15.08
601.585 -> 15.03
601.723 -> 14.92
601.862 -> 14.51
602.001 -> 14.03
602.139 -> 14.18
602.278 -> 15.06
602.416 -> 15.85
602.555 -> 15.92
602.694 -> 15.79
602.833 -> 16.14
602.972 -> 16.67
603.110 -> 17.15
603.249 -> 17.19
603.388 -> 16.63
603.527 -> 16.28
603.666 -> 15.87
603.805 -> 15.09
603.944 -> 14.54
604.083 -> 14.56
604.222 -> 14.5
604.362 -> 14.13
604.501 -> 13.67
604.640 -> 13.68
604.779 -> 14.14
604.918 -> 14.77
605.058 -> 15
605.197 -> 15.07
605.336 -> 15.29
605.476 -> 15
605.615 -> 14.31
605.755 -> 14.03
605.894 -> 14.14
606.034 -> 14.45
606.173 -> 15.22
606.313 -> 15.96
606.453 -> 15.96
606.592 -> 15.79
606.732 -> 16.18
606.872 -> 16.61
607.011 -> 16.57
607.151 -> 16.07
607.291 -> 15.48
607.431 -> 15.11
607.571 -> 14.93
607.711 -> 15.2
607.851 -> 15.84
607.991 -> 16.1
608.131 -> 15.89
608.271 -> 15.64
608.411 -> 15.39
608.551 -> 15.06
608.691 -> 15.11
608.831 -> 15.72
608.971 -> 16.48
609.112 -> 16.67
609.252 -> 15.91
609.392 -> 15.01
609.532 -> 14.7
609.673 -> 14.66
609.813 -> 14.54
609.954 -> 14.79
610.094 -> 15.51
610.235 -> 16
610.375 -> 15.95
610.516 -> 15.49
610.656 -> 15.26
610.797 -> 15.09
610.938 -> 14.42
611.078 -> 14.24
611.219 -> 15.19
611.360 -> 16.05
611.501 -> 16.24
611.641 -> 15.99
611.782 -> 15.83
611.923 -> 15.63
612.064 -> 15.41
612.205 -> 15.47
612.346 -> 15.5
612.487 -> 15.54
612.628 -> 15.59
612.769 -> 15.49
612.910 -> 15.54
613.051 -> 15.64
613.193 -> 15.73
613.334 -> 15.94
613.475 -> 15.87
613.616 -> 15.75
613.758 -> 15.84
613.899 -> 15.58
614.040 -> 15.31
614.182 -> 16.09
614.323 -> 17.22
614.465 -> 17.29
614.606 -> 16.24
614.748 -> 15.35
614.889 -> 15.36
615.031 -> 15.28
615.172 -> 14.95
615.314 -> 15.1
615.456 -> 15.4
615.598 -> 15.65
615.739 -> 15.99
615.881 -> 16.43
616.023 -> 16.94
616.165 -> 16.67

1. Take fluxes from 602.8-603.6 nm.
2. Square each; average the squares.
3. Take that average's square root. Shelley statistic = 16.7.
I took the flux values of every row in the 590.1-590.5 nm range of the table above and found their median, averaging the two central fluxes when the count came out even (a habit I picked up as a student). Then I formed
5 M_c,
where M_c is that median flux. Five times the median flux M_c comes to 70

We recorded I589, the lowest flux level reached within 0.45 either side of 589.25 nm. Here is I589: 15.16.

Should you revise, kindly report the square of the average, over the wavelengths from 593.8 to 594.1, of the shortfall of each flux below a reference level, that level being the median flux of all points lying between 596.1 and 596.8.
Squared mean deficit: 1.0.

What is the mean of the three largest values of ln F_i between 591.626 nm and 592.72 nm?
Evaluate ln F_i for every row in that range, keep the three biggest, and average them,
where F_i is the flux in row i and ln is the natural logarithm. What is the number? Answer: 2.71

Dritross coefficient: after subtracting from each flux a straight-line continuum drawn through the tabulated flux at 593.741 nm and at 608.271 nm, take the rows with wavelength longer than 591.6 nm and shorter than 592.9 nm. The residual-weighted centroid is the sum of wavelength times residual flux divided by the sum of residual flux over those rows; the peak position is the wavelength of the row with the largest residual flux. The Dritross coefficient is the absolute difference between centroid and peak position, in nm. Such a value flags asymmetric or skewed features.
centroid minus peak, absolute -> 0.62 nm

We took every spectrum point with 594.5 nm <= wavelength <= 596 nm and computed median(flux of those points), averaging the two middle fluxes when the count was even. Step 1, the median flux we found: 15.9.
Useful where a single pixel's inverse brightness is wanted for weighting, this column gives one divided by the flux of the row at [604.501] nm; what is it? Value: 0.073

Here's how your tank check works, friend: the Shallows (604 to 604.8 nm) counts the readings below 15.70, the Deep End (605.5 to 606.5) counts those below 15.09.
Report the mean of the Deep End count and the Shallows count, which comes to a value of 5.0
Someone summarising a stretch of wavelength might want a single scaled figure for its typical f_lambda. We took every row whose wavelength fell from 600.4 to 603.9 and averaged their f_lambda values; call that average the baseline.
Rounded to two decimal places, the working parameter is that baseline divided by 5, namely 3.13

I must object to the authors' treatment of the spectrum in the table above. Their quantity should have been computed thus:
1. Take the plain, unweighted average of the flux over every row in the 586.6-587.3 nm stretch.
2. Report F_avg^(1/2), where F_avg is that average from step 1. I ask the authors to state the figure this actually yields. 3.89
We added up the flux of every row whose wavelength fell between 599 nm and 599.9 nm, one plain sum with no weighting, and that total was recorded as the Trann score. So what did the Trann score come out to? 95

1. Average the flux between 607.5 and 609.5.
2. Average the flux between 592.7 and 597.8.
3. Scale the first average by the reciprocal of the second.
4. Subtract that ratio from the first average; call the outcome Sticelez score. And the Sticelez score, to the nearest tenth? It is 14.6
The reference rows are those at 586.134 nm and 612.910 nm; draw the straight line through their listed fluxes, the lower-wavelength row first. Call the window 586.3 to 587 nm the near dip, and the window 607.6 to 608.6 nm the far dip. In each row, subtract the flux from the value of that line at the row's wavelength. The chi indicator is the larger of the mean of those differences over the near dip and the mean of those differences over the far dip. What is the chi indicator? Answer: 0.86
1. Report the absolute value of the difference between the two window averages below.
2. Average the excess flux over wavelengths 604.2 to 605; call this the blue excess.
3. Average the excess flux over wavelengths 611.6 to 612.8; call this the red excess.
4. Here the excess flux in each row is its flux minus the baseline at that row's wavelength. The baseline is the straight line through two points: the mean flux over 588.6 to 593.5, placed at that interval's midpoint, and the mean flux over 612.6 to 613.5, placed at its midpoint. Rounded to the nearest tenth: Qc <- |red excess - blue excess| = 1.2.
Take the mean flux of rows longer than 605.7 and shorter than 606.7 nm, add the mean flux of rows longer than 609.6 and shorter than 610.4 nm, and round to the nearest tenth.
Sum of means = 30.3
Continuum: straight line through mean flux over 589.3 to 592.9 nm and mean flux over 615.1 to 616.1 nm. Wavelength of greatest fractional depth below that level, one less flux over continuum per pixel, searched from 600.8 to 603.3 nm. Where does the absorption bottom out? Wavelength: 602.001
